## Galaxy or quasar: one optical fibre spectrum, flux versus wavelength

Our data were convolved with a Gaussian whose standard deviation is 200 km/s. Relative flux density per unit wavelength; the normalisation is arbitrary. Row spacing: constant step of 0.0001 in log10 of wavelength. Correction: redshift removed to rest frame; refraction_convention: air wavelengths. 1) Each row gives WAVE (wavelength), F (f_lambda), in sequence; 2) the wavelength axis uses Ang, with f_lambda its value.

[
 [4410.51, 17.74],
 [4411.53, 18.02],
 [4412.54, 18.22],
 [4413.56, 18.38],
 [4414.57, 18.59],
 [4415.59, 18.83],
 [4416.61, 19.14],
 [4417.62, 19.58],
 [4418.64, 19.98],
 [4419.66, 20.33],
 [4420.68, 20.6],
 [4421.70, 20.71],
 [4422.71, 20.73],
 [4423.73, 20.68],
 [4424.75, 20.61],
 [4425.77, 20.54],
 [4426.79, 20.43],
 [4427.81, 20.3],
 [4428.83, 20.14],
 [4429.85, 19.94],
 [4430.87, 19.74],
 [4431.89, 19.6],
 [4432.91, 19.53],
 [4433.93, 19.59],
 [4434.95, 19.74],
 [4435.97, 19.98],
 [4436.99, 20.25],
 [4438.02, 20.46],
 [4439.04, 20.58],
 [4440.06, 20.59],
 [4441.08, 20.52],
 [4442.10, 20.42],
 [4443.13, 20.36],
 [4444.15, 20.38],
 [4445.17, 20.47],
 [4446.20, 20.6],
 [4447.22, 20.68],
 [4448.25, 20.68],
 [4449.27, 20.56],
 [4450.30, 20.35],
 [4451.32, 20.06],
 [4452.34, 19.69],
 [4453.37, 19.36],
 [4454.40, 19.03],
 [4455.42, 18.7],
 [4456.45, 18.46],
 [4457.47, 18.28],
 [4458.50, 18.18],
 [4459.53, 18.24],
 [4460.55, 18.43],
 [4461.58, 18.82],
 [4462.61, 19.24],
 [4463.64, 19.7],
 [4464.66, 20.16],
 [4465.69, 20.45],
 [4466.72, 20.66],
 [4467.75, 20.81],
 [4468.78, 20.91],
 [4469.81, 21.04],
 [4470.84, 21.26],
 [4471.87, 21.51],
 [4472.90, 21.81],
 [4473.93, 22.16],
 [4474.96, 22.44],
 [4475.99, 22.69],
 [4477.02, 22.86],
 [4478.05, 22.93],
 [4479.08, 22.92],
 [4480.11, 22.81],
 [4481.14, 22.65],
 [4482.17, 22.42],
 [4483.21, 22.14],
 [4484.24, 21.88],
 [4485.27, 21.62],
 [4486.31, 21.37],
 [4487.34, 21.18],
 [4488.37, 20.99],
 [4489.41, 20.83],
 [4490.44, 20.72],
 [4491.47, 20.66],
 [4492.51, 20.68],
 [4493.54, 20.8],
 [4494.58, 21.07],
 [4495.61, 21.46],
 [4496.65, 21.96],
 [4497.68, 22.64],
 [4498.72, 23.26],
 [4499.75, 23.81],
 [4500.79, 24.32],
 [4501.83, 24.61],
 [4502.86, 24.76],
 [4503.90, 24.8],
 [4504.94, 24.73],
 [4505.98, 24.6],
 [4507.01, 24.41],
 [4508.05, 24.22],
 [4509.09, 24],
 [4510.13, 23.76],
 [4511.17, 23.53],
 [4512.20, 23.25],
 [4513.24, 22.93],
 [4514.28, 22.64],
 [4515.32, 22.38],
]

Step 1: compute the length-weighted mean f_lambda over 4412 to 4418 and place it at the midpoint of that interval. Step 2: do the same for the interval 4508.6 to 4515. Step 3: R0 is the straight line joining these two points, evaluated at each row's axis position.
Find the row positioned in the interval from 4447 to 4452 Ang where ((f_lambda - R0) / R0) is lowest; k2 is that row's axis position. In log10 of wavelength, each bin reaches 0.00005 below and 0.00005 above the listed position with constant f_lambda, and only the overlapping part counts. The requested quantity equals 4451.32 Ang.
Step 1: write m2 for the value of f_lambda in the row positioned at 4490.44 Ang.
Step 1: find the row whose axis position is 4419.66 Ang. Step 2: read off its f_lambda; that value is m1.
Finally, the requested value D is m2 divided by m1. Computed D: 1.02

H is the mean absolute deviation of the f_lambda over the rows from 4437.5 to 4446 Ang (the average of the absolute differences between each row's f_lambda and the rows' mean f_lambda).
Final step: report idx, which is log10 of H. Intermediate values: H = 0.07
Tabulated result -1.17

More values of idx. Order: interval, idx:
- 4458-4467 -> -0.09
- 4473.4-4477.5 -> -0.62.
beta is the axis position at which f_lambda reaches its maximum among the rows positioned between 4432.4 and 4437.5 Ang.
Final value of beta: 4436.99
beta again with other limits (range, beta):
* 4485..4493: 4485.27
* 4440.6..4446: 4441.08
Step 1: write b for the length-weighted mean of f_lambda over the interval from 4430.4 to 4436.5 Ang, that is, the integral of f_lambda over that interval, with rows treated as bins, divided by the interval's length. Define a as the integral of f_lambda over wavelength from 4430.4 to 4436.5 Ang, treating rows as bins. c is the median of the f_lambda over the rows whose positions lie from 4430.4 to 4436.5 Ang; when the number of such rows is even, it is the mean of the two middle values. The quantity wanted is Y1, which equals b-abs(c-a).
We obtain -81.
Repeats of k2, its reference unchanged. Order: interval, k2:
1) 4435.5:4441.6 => 4435.97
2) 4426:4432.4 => 4431.89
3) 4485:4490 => 4489.41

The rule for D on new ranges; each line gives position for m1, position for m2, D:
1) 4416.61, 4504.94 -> 1.29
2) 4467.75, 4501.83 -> 1.18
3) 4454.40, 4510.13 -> 1.25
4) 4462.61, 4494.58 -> 1.10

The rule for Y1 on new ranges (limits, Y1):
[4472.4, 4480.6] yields -140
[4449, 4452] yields -20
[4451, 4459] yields -114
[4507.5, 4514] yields -106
